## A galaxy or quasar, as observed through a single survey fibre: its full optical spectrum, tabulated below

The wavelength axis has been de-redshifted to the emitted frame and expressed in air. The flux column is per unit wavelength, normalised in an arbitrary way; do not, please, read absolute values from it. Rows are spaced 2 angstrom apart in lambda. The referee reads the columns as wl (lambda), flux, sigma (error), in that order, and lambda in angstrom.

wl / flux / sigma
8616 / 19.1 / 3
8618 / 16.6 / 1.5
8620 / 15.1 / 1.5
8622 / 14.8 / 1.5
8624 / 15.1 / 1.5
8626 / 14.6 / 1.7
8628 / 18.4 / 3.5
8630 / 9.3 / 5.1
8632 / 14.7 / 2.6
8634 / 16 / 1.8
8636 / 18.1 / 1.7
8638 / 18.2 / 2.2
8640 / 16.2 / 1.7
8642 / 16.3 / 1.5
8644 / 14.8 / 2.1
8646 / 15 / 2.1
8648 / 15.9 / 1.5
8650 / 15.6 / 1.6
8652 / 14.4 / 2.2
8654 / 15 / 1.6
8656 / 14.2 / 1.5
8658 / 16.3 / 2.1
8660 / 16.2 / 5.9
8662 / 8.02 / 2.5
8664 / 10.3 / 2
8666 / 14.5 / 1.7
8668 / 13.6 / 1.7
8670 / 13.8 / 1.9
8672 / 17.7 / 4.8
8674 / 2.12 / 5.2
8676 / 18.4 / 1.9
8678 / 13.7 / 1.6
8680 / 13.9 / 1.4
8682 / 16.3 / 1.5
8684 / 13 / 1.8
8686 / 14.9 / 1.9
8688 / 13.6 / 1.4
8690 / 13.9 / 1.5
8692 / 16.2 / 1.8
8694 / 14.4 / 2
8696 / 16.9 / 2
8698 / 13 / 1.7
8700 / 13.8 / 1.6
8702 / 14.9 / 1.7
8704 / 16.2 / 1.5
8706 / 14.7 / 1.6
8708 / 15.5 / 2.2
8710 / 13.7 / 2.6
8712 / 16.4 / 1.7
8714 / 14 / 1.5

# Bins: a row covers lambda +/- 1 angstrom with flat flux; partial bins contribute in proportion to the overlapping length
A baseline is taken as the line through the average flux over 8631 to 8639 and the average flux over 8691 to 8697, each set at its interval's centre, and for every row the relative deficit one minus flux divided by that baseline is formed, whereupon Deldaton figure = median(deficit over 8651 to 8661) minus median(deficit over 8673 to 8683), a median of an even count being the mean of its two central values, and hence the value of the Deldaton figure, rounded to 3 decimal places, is -0.046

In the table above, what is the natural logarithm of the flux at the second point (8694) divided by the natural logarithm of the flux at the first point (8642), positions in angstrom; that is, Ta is 0.96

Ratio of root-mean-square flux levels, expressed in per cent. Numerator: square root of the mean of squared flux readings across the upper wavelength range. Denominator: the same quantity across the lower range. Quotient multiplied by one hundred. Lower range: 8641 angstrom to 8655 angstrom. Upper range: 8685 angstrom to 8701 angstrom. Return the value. 96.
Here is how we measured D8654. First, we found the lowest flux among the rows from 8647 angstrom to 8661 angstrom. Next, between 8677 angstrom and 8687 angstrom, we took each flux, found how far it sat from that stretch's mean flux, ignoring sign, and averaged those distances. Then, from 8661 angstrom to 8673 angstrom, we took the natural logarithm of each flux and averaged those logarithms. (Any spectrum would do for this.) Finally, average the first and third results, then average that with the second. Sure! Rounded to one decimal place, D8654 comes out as 4.7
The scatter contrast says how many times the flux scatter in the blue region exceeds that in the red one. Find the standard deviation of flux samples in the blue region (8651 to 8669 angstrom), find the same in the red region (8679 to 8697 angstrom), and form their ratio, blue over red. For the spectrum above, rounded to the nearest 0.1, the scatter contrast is 2.0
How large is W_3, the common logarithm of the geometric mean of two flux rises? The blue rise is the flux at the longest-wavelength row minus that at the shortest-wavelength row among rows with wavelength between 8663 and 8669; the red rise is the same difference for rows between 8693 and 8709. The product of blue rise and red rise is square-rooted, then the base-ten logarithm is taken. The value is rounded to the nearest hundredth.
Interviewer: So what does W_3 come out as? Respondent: 0.28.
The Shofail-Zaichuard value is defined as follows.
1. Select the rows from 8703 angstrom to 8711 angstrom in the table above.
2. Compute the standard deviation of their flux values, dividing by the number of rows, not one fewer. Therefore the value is 0.9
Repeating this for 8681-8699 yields 1.4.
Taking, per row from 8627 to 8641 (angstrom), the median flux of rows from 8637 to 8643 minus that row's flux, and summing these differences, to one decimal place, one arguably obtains 3.2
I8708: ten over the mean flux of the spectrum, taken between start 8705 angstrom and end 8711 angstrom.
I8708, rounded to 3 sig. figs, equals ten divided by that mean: 0.683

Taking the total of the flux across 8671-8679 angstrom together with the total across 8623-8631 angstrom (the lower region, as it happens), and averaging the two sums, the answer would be 55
